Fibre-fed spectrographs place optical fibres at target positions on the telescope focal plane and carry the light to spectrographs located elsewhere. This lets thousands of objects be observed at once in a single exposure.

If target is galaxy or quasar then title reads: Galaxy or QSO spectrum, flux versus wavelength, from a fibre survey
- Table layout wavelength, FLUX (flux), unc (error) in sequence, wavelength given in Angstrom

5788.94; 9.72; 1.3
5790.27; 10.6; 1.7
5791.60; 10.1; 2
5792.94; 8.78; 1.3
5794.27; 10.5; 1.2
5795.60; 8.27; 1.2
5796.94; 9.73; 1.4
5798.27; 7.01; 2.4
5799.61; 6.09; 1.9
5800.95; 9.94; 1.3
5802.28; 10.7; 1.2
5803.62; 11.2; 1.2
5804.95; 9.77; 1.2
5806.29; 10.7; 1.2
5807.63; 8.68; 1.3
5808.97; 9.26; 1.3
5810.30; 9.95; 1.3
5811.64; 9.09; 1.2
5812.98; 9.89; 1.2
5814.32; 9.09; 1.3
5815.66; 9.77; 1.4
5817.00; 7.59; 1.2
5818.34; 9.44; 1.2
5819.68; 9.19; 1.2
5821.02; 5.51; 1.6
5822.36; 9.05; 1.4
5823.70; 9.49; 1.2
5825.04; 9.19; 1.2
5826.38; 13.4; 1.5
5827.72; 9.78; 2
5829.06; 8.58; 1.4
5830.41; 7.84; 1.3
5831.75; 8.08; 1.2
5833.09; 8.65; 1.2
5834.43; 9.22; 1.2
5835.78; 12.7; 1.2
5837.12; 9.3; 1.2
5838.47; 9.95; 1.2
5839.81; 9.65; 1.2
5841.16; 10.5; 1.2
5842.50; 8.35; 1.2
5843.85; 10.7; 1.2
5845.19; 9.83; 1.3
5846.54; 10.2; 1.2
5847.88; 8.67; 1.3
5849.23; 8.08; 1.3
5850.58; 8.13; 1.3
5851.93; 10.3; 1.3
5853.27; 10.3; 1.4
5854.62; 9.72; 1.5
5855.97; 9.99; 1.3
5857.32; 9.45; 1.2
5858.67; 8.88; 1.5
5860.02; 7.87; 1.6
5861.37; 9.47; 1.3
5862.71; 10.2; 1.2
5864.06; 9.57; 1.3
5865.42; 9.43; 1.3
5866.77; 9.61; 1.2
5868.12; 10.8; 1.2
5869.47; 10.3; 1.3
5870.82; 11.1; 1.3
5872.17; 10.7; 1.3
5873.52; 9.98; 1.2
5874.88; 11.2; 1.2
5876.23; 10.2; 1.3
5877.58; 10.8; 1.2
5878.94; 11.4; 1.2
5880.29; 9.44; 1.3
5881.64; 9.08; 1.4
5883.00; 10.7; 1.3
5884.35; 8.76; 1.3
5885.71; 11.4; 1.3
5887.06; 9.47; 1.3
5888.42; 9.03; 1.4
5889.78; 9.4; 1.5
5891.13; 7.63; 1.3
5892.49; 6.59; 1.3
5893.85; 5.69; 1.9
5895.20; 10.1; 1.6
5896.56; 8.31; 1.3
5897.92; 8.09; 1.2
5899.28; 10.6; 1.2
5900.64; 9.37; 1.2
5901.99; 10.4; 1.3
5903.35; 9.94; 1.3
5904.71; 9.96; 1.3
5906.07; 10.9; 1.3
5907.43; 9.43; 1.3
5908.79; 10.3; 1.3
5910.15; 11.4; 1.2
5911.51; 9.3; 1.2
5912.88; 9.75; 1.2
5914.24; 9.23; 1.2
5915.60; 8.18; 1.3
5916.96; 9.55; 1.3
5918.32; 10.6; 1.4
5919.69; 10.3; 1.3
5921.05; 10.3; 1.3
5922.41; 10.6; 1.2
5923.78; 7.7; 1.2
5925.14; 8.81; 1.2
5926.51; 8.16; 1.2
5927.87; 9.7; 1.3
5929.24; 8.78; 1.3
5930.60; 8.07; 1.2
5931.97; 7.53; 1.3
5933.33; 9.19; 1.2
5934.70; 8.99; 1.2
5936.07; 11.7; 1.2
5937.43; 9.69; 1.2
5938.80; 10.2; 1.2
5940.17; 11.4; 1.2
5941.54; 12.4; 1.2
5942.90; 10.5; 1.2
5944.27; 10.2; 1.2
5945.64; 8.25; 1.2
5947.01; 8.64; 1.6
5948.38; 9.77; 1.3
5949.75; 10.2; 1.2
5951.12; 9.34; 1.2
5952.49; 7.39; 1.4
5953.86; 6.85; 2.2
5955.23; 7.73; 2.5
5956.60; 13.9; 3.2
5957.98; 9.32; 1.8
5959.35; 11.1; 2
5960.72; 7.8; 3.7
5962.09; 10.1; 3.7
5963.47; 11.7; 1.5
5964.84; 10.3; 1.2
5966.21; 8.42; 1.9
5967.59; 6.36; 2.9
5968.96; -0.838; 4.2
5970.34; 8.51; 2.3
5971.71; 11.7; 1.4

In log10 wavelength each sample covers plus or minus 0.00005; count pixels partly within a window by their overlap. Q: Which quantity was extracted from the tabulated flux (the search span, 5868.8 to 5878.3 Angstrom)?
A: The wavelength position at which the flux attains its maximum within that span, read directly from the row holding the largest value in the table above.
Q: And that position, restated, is 5874.88 Angstrom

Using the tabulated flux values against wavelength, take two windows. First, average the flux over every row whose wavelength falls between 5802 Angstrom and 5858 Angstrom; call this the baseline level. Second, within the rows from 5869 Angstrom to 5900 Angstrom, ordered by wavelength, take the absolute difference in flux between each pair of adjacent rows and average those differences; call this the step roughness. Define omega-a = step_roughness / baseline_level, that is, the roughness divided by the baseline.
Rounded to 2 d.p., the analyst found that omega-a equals 0.14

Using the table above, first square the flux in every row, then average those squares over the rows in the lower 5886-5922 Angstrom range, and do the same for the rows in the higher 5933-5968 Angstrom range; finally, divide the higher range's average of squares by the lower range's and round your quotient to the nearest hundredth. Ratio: 1.08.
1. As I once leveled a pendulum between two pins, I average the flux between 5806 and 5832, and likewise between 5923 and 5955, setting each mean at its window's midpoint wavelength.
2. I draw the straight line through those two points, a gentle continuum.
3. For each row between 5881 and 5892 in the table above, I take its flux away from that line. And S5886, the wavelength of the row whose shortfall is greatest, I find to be 5891.13 Angstrom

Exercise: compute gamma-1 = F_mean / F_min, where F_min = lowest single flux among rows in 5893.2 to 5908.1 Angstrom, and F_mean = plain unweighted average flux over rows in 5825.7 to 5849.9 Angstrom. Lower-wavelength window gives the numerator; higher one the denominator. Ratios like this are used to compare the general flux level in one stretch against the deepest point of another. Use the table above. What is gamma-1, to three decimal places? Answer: 1.694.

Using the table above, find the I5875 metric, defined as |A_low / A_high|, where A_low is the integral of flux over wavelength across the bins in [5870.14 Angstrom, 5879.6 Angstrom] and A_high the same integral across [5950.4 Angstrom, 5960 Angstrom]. 1.13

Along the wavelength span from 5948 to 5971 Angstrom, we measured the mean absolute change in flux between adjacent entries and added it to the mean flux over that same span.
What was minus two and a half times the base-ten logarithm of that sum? -2.66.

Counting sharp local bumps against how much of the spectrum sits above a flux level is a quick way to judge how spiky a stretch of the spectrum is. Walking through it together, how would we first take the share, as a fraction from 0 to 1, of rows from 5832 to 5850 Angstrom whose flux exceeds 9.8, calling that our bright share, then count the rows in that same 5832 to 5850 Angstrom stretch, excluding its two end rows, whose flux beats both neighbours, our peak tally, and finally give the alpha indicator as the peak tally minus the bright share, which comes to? 4.5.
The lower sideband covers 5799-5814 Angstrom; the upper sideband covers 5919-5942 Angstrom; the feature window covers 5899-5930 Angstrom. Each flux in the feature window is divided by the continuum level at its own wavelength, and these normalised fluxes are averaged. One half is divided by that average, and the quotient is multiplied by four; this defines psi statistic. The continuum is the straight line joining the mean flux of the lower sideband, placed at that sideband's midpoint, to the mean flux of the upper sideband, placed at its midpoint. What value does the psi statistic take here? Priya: 1.98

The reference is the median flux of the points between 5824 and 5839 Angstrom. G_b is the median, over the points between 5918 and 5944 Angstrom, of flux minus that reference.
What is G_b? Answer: 0.48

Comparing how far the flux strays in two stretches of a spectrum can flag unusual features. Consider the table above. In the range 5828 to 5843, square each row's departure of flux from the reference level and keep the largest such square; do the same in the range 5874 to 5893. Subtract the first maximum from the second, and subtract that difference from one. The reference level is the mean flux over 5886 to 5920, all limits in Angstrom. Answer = 5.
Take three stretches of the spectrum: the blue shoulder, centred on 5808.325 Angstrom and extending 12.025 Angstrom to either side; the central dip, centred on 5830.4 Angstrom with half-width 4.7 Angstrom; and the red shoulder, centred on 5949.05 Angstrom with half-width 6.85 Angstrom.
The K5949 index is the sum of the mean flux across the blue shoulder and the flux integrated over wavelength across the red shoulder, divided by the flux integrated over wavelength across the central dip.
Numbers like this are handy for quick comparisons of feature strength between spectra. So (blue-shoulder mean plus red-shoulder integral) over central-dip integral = 1.5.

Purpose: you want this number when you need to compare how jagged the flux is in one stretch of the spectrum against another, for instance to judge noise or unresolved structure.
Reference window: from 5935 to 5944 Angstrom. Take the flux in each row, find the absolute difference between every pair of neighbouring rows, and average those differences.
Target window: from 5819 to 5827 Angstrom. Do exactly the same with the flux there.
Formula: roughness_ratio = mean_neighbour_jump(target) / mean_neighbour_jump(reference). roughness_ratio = 1.8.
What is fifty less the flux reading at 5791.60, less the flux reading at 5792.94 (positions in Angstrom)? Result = 31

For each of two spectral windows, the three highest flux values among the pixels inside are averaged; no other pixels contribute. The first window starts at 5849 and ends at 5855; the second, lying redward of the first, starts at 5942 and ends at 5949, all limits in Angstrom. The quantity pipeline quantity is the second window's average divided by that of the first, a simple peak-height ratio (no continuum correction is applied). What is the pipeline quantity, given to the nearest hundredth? 1.00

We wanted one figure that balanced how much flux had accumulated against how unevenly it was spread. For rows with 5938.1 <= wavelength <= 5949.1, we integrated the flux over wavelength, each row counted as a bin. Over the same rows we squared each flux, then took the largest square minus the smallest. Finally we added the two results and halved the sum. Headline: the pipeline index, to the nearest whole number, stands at 99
